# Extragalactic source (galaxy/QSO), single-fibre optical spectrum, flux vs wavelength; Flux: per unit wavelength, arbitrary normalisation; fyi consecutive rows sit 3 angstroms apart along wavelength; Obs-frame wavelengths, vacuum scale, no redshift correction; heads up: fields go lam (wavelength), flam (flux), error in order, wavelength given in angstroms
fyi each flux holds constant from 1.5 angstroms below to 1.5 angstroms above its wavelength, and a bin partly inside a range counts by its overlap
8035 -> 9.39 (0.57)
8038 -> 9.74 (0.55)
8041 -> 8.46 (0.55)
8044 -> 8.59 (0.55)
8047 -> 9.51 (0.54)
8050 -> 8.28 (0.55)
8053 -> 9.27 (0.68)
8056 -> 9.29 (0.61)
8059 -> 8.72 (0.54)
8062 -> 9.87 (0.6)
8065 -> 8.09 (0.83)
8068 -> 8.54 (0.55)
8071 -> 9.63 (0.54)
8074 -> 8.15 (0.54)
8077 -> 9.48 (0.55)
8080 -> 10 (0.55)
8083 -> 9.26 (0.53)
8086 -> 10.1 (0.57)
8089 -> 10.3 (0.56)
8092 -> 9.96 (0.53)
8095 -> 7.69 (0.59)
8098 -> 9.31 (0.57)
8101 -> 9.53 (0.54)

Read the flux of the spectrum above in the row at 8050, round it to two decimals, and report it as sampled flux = 8.28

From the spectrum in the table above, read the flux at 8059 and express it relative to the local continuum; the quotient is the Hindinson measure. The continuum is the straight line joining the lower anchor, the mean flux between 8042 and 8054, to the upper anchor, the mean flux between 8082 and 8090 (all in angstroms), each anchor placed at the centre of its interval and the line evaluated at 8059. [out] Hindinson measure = 0.95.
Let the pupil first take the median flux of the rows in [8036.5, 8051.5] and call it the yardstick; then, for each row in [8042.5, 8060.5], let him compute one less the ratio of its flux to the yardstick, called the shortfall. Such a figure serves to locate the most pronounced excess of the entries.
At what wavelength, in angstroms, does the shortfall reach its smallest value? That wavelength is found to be 8047 angstroms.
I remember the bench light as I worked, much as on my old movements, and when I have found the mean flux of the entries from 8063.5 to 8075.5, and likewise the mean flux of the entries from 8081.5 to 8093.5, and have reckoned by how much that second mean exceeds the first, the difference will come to 1.3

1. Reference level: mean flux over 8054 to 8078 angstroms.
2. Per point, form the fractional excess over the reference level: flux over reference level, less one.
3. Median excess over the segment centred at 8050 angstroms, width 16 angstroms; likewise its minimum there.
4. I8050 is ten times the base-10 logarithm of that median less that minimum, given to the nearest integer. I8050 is -10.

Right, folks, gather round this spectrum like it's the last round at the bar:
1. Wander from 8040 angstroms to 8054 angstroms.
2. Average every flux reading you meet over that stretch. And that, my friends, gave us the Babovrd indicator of 8.82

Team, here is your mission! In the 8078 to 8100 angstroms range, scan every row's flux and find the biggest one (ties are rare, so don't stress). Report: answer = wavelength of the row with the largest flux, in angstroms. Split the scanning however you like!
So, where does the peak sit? 8089 angstroms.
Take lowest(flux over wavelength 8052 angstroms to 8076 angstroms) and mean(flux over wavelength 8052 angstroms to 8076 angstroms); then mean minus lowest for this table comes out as 0.86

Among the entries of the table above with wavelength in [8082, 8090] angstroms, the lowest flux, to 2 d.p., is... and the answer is 9.26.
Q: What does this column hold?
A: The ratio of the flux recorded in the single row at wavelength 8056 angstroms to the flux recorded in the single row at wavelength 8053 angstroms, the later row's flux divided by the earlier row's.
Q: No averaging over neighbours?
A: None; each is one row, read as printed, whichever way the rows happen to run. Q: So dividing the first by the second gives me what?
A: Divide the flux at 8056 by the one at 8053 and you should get 1.00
